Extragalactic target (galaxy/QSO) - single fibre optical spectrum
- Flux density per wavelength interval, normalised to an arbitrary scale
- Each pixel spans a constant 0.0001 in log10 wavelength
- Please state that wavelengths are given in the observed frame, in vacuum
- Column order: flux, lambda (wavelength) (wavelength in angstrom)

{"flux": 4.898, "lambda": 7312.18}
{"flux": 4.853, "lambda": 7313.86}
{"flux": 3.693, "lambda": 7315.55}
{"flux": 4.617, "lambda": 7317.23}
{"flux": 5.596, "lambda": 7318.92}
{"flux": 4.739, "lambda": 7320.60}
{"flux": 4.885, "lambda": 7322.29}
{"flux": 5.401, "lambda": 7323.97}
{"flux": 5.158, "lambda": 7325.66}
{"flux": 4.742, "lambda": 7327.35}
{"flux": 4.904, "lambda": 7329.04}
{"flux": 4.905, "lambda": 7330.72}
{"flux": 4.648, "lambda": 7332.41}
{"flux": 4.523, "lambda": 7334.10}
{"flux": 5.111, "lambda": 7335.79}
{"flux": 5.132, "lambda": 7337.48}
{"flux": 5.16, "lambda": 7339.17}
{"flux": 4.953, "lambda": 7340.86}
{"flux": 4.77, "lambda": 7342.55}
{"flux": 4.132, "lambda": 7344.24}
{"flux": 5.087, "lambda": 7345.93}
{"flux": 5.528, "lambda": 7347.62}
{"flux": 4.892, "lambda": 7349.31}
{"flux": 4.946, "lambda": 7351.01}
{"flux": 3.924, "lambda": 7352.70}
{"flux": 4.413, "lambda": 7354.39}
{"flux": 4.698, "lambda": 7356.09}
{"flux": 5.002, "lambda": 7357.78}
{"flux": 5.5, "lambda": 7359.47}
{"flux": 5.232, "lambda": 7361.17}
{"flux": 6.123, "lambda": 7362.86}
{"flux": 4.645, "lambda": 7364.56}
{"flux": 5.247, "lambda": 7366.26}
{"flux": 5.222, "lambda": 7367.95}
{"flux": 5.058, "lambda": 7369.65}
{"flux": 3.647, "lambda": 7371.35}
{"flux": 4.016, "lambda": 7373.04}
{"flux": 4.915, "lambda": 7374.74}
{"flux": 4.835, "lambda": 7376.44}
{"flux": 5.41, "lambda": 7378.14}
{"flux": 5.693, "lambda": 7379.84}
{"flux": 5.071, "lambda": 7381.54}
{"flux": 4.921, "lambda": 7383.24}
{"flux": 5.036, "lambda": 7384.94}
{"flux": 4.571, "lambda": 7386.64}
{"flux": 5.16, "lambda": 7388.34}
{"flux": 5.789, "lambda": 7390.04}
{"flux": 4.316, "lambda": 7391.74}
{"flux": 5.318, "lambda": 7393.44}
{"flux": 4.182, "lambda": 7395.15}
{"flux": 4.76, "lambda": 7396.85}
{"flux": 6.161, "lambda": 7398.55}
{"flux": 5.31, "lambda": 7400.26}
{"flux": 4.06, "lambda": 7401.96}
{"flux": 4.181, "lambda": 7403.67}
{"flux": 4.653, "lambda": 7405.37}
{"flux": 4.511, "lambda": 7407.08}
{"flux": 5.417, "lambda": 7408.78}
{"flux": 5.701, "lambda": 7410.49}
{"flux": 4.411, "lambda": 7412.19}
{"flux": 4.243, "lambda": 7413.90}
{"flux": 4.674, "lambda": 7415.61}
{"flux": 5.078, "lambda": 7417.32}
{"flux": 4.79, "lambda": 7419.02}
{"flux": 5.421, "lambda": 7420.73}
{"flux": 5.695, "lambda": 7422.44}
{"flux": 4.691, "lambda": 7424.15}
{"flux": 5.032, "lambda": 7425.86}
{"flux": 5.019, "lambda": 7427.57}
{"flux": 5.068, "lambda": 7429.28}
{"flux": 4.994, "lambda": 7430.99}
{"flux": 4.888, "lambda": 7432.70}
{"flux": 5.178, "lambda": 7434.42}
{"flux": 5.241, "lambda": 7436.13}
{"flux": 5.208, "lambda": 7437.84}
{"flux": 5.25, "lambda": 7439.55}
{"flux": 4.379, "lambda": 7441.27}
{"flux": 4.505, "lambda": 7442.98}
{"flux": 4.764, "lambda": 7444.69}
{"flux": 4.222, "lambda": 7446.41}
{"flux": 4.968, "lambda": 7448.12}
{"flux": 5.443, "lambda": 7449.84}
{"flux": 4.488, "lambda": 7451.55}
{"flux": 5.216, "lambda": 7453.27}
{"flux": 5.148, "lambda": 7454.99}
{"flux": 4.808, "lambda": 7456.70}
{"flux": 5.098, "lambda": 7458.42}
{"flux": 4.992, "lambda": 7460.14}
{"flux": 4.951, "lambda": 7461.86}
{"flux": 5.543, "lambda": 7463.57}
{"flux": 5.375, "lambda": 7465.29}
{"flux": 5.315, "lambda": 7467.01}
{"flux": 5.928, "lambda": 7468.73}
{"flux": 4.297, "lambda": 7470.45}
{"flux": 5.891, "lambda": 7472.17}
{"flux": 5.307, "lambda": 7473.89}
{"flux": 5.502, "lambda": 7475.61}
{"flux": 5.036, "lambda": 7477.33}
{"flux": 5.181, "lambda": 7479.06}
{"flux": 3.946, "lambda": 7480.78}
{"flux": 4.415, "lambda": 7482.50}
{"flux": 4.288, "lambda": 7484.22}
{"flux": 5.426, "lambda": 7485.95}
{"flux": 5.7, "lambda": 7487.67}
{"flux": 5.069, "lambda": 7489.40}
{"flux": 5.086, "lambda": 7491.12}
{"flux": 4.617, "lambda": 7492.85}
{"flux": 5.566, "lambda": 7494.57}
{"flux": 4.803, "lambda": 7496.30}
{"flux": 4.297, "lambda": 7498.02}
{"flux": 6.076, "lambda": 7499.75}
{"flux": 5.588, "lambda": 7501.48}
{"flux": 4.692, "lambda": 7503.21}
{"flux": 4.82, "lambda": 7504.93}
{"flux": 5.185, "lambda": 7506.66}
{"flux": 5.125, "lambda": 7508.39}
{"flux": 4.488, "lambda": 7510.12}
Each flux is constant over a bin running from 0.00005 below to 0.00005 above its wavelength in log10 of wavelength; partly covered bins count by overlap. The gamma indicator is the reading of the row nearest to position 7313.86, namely 4.853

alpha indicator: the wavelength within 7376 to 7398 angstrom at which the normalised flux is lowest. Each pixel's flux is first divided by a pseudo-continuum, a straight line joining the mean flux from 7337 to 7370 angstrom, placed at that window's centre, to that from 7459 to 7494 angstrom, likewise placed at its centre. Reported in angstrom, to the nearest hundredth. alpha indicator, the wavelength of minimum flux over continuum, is 7395.15 angstrom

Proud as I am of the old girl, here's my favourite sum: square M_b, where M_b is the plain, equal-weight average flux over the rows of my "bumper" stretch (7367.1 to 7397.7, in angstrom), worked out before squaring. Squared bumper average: 23.9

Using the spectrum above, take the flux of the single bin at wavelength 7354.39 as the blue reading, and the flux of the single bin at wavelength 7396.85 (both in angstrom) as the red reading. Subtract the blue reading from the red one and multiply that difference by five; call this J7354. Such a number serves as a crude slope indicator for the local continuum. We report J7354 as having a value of 1.7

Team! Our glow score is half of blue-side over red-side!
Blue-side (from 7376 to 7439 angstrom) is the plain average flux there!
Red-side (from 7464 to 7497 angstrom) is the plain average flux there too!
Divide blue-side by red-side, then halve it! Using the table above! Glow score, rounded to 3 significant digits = 0.490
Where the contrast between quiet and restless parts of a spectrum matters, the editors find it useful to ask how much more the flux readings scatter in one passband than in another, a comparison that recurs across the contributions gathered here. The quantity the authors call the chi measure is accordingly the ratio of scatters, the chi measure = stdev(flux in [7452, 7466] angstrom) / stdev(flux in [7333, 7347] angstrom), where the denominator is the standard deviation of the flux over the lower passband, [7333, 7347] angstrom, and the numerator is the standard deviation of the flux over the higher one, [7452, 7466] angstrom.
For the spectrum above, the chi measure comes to 0.65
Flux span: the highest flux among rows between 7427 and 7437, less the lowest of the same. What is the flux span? 0.35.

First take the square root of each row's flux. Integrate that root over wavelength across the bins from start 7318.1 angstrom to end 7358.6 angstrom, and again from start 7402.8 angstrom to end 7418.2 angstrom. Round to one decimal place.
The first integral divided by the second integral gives 2.7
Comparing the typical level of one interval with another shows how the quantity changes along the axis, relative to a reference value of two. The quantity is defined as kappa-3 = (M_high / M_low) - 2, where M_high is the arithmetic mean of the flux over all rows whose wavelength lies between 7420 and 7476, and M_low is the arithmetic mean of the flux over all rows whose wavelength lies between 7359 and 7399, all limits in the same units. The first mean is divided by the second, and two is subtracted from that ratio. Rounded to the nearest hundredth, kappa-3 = -0.99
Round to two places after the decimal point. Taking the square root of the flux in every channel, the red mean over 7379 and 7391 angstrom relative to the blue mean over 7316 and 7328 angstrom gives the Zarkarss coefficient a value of 1.02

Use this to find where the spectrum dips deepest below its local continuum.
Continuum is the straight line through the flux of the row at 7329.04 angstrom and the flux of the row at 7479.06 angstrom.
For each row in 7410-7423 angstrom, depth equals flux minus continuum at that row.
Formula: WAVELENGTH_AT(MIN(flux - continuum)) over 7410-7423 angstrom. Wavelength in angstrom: 7413.90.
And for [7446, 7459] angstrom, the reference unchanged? 7446.41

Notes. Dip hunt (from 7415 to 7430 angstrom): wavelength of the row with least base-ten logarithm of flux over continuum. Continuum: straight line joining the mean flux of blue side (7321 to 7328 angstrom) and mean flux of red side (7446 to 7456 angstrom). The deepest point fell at 7415.61 angstrom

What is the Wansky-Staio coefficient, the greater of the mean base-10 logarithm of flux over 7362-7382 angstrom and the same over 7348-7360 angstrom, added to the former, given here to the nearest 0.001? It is 1.388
